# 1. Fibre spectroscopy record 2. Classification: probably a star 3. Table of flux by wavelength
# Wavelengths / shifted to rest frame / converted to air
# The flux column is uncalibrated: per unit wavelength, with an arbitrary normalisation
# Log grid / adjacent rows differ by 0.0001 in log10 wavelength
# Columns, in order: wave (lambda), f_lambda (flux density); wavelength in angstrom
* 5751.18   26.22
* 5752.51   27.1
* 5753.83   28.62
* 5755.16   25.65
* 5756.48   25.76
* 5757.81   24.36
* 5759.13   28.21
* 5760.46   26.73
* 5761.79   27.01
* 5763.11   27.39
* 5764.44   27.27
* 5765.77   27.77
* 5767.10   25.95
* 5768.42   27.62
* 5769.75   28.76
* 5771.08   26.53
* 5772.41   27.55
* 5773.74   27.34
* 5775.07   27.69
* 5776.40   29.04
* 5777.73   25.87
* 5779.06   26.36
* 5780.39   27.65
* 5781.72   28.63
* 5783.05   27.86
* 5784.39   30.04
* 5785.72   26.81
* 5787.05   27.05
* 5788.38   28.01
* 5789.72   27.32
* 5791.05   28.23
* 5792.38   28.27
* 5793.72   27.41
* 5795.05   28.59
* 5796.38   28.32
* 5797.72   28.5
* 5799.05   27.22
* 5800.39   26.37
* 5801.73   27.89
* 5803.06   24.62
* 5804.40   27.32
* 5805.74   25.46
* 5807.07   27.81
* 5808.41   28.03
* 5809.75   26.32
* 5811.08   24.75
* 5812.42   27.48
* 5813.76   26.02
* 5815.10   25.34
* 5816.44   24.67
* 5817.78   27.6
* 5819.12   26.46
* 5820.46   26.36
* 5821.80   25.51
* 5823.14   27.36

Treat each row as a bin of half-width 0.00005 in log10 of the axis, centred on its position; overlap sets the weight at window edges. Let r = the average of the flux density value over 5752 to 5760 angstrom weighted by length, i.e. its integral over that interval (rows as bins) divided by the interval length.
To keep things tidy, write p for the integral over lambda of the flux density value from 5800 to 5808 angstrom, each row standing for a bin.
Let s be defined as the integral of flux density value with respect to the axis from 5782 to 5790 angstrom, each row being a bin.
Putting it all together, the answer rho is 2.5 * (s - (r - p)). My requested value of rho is 1024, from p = 213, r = 26.6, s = 223.1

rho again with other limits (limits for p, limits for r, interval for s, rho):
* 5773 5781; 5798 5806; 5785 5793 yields 1033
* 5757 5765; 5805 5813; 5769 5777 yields 1025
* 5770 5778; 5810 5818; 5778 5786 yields 1041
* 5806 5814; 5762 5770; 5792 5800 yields 1026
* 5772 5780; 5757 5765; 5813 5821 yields 1001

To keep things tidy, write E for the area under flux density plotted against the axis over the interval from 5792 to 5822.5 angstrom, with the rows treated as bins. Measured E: 817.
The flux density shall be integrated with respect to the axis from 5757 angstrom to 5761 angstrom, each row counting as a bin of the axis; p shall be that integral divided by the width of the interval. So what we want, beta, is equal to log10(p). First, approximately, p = 26.4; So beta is 1.42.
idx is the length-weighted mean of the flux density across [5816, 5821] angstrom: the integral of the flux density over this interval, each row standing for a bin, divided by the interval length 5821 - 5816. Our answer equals 26.3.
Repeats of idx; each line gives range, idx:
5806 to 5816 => 26.5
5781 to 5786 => 28.4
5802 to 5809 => 26.7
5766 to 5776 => 27.4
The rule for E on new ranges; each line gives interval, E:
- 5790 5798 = 225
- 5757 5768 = 295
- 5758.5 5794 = 979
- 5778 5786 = 223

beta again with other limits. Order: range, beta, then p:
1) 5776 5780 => 1.43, 27.0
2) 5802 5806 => 1.42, 26.0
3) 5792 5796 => 1.45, 28.1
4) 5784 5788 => 1.45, 27.9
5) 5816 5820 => 1.42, 26.3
